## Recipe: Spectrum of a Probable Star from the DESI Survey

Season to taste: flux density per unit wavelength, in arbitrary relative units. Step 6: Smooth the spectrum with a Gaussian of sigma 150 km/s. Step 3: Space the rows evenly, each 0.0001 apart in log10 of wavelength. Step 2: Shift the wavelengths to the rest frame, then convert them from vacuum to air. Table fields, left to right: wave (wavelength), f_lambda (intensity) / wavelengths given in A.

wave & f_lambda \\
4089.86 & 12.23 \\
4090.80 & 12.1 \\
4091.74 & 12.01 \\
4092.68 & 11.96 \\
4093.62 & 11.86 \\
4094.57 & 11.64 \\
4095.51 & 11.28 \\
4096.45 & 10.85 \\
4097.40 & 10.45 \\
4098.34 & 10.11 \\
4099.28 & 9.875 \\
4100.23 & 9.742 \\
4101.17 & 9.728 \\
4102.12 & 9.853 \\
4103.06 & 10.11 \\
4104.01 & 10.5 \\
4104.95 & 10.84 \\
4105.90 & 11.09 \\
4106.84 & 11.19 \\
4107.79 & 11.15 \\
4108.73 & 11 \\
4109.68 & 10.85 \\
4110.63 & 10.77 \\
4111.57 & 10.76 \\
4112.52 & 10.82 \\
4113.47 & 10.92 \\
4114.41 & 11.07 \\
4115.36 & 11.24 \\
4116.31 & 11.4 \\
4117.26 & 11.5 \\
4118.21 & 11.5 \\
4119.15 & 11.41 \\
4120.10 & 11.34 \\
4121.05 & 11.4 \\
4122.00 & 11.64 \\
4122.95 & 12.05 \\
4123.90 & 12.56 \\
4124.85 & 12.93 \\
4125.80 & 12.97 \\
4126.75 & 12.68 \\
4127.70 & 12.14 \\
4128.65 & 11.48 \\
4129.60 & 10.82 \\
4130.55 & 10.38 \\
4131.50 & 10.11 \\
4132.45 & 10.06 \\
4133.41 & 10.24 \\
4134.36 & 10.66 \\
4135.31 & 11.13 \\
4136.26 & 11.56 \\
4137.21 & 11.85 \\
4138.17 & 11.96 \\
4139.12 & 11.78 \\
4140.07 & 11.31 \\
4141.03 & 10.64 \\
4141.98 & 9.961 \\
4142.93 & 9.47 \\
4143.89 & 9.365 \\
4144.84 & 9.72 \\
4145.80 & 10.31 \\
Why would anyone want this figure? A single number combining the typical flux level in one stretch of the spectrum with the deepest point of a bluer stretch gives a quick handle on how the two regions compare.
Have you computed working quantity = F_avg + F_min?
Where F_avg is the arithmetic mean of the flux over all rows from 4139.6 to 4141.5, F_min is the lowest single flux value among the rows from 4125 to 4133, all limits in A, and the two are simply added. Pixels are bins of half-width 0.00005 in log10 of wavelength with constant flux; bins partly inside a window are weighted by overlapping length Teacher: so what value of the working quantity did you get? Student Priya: 21.0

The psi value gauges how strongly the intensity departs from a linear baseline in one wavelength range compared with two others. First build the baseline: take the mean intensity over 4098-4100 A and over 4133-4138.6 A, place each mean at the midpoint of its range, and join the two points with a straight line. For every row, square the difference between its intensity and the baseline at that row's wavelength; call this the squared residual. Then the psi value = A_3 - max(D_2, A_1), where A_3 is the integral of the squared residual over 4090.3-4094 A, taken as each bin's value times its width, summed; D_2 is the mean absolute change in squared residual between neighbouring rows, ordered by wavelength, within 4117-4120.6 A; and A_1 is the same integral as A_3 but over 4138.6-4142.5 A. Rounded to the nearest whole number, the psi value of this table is 16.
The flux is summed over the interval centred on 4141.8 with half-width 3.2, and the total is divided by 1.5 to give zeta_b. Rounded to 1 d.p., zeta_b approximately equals 48.2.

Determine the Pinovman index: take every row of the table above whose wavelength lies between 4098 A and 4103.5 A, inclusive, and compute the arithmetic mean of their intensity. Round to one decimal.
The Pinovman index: 9.9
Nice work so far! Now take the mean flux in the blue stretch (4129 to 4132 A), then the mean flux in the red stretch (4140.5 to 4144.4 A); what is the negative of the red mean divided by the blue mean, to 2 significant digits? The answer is -0.94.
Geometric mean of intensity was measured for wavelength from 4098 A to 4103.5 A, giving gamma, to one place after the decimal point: 9.9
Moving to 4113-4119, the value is 11.3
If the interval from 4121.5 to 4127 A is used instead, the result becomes 12.5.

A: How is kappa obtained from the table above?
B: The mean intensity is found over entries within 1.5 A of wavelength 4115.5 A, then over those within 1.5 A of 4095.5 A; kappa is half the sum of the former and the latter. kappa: 11.2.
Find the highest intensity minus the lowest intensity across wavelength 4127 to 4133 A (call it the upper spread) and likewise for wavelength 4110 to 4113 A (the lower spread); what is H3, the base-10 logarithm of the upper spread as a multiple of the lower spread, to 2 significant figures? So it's 1.5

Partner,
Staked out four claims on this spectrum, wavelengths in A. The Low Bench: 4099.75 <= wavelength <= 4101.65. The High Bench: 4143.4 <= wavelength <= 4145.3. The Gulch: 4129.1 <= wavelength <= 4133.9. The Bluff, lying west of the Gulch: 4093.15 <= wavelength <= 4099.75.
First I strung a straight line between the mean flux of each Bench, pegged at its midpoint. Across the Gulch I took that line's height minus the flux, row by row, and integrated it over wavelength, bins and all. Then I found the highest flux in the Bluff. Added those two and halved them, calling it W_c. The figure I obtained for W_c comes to 4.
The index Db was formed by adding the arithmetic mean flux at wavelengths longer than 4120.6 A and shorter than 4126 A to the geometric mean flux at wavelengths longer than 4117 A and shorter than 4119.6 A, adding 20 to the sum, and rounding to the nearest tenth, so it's 43.7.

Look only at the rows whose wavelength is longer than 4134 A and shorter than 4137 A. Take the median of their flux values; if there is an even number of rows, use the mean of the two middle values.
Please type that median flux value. 11.1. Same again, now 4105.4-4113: 10.9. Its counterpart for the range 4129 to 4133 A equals 10.2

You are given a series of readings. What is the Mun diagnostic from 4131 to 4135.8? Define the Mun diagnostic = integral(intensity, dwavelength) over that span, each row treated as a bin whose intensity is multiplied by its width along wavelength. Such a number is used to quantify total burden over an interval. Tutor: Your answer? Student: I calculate 50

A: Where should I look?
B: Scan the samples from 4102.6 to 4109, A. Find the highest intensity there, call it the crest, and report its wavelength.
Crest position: 4106.84 A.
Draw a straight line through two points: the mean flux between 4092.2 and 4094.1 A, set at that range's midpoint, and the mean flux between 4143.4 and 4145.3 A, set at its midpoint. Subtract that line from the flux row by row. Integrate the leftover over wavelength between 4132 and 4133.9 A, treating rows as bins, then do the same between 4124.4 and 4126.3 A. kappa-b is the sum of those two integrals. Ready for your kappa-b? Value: 5.0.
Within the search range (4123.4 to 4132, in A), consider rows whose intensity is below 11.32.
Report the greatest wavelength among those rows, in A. 4131.50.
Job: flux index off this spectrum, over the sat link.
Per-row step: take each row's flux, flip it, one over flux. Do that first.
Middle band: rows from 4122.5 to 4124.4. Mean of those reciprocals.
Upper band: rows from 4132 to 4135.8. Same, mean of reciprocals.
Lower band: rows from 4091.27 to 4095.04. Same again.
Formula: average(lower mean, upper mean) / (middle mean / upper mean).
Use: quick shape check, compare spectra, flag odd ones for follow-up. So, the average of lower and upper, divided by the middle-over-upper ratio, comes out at 0.105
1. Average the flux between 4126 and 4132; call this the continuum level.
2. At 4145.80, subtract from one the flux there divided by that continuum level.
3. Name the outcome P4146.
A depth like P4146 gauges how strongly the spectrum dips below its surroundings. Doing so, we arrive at 0.09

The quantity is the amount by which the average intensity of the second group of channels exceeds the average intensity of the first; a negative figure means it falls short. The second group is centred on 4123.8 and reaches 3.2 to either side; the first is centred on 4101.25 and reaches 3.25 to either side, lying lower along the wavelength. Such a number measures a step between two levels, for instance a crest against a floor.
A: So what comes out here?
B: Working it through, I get 2.3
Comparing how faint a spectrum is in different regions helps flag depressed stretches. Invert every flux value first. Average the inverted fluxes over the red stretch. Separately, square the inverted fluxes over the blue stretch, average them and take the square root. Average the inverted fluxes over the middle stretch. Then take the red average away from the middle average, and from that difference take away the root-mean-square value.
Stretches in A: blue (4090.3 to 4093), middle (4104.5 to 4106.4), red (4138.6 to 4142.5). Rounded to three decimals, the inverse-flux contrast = -0.084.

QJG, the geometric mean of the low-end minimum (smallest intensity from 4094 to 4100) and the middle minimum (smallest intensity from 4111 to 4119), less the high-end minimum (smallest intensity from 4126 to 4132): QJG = 0.2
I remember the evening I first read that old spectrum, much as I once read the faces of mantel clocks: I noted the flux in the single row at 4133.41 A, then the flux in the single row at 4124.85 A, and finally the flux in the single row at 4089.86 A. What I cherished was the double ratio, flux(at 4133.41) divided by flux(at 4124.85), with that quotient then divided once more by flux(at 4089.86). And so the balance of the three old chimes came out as 0.065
